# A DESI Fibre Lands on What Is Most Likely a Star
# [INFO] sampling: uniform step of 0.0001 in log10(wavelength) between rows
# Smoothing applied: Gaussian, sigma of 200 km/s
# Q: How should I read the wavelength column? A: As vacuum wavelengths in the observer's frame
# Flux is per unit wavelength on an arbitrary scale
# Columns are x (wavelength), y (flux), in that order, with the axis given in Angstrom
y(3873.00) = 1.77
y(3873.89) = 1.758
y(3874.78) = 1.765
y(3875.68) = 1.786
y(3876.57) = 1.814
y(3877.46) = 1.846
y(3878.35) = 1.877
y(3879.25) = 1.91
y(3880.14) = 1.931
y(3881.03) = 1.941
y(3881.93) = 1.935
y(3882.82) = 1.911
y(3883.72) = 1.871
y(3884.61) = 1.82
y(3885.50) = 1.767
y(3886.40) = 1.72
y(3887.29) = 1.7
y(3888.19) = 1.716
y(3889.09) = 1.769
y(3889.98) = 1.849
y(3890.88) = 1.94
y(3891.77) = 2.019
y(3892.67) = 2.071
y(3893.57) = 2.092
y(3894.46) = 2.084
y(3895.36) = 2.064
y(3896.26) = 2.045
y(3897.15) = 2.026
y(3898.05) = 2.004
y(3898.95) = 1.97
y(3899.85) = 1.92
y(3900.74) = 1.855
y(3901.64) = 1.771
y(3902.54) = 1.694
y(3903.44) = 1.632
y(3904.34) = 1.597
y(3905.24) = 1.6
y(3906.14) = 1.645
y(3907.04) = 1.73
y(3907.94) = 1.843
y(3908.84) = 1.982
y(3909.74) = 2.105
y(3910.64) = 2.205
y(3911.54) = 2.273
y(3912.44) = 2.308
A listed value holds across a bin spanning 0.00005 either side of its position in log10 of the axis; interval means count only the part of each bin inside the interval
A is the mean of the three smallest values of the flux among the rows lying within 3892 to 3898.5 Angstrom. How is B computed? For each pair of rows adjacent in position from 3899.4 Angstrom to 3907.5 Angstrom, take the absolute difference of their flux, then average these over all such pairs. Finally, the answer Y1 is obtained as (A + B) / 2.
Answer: 1.04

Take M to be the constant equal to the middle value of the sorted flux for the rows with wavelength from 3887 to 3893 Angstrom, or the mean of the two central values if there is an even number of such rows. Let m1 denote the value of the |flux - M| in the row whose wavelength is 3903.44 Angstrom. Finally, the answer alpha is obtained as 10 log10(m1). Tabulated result -6.6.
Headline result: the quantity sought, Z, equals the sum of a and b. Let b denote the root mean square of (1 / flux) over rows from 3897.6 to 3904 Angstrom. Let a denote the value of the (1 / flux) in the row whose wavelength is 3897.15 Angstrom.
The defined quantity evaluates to 1.04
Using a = 0.49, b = 0.55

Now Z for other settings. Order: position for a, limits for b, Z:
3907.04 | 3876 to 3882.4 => 1.11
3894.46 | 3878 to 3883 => 1.00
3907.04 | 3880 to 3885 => 1.10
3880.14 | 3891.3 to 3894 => 1.00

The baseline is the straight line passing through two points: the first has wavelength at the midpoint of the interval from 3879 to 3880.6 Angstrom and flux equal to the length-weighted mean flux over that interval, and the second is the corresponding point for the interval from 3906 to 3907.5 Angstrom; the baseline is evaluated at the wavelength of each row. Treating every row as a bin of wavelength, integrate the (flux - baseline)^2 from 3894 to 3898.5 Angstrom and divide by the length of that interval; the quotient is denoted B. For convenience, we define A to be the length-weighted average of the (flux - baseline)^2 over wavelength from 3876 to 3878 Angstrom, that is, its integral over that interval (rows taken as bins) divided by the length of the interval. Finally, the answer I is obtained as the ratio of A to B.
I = 0.2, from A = 0.016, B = 0.07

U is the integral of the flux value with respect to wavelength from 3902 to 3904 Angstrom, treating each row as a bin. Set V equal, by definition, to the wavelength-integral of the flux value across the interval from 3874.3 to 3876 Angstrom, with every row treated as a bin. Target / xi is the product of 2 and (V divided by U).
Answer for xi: 1.8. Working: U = 3.3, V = 3.01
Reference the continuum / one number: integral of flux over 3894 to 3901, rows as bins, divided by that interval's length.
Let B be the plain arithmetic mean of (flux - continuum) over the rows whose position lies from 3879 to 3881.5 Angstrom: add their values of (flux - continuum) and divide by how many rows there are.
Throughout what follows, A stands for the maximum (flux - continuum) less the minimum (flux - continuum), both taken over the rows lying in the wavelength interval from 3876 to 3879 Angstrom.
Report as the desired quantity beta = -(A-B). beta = -0.14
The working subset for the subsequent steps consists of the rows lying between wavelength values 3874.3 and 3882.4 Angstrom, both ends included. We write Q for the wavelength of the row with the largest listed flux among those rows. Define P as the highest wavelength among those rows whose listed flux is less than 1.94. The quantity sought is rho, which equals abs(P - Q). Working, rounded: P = 3881.93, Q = 3881.03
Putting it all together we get 0.9 Angstrom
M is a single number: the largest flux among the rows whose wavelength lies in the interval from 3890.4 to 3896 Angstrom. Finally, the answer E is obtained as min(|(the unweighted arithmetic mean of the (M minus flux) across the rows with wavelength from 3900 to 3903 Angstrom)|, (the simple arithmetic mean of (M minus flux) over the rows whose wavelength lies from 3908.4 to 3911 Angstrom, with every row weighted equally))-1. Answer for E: -1.0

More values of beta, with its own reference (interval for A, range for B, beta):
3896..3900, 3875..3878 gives -0.31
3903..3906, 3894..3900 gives -0.02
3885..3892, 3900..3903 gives -0.55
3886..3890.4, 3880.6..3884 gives -0.24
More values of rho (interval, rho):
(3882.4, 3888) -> 4.5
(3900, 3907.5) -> 6.3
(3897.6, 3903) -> 4.5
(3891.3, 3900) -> 6.3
